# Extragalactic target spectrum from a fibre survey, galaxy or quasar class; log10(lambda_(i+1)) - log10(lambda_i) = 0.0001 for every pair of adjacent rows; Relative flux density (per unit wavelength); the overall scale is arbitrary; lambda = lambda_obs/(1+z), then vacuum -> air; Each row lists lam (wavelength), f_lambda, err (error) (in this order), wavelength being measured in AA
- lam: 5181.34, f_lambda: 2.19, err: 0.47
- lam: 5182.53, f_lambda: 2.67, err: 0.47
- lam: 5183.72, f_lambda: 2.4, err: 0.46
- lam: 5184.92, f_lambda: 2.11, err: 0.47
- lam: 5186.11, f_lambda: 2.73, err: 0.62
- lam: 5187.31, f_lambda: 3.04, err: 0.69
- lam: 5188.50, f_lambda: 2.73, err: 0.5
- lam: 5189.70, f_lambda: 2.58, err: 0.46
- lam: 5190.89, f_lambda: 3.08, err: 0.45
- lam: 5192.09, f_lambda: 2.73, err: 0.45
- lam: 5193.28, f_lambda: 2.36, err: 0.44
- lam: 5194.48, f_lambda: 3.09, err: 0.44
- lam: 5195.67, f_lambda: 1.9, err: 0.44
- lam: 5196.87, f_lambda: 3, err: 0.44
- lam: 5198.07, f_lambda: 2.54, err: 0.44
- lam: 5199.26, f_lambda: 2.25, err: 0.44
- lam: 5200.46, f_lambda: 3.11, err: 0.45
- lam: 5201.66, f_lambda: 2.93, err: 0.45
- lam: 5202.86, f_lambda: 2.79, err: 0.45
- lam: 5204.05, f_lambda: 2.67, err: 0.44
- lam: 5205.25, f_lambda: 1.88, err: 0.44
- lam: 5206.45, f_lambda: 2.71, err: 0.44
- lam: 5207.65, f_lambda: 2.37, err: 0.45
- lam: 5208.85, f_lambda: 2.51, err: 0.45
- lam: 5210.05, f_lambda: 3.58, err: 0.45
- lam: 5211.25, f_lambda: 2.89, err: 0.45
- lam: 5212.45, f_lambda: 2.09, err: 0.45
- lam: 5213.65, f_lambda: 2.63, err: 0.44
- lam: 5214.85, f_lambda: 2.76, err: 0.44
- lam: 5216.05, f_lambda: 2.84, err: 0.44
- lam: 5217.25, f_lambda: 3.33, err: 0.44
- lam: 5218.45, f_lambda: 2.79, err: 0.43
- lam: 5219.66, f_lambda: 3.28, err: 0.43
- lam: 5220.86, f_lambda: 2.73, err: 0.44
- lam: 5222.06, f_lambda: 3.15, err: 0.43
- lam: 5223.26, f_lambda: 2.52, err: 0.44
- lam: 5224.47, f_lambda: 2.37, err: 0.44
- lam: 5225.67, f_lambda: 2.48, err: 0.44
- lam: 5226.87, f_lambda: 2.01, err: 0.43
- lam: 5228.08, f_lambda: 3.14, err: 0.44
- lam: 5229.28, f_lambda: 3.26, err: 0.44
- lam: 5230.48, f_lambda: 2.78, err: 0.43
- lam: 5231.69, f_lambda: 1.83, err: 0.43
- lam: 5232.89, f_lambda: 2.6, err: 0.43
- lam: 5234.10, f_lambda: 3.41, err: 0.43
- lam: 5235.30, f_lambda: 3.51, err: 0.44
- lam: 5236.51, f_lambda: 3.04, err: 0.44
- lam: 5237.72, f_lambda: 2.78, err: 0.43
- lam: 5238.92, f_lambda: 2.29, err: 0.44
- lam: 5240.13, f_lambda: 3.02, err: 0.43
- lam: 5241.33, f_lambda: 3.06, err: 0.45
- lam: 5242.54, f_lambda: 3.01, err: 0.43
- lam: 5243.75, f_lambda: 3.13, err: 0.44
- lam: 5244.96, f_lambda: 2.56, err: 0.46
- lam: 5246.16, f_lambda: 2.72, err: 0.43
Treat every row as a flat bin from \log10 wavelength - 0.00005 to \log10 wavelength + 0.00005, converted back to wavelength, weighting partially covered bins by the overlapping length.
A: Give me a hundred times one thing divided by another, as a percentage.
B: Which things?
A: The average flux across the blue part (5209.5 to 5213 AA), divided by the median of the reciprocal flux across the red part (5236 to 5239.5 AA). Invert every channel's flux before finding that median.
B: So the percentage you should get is 793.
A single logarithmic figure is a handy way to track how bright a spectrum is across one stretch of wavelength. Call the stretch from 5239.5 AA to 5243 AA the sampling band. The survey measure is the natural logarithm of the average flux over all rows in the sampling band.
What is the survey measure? 1.11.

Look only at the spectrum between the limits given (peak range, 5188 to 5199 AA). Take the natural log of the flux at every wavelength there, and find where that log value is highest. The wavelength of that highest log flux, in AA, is 5194.48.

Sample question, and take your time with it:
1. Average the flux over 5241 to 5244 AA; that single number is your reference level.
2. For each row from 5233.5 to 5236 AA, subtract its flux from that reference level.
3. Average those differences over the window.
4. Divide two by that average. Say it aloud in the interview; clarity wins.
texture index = -5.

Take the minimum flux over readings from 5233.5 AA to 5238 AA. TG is 2.78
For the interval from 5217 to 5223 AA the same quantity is 2.73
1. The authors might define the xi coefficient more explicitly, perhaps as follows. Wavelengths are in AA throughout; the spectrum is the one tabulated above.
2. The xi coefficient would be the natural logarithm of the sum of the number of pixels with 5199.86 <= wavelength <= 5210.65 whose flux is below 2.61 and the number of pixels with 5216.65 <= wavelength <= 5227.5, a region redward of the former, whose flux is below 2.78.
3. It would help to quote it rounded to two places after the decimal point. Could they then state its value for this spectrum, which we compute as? 2.08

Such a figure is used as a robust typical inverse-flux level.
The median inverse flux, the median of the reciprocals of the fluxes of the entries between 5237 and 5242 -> 0.345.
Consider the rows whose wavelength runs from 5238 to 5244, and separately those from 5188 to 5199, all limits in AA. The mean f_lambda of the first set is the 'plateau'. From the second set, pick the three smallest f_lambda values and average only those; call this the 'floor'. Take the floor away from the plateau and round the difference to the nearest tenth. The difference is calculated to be 0.6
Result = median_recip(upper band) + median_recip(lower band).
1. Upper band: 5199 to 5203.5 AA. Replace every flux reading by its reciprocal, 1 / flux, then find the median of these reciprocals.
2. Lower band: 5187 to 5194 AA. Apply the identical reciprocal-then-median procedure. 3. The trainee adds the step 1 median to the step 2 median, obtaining 0.72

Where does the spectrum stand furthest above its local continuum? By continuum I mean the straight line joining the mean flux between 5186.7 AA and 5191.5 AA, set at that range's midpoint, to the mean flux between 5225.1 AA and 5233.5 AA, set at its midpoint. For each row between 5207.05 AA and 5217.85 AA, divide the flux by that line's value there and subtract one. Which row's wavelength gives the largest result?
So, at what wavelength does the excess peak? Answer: 5210.05 AA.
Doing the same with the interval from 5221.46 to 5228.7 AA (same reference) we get 5228.08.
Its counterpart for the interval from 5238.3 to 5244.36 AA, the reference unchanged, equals 5243.75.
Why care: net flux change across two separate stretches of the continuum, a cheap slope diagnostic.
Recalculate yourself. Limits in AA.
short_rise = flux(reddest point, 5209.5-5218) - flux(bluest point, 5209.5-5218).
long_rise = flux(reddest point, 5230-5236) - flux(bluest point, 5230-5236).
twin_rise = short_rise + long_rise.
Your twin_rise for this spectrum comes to 0.5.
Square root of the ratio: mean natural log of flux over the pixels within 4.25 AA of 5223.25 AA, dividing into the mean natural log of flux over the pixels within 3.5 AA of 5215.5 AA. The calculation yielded 1.02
